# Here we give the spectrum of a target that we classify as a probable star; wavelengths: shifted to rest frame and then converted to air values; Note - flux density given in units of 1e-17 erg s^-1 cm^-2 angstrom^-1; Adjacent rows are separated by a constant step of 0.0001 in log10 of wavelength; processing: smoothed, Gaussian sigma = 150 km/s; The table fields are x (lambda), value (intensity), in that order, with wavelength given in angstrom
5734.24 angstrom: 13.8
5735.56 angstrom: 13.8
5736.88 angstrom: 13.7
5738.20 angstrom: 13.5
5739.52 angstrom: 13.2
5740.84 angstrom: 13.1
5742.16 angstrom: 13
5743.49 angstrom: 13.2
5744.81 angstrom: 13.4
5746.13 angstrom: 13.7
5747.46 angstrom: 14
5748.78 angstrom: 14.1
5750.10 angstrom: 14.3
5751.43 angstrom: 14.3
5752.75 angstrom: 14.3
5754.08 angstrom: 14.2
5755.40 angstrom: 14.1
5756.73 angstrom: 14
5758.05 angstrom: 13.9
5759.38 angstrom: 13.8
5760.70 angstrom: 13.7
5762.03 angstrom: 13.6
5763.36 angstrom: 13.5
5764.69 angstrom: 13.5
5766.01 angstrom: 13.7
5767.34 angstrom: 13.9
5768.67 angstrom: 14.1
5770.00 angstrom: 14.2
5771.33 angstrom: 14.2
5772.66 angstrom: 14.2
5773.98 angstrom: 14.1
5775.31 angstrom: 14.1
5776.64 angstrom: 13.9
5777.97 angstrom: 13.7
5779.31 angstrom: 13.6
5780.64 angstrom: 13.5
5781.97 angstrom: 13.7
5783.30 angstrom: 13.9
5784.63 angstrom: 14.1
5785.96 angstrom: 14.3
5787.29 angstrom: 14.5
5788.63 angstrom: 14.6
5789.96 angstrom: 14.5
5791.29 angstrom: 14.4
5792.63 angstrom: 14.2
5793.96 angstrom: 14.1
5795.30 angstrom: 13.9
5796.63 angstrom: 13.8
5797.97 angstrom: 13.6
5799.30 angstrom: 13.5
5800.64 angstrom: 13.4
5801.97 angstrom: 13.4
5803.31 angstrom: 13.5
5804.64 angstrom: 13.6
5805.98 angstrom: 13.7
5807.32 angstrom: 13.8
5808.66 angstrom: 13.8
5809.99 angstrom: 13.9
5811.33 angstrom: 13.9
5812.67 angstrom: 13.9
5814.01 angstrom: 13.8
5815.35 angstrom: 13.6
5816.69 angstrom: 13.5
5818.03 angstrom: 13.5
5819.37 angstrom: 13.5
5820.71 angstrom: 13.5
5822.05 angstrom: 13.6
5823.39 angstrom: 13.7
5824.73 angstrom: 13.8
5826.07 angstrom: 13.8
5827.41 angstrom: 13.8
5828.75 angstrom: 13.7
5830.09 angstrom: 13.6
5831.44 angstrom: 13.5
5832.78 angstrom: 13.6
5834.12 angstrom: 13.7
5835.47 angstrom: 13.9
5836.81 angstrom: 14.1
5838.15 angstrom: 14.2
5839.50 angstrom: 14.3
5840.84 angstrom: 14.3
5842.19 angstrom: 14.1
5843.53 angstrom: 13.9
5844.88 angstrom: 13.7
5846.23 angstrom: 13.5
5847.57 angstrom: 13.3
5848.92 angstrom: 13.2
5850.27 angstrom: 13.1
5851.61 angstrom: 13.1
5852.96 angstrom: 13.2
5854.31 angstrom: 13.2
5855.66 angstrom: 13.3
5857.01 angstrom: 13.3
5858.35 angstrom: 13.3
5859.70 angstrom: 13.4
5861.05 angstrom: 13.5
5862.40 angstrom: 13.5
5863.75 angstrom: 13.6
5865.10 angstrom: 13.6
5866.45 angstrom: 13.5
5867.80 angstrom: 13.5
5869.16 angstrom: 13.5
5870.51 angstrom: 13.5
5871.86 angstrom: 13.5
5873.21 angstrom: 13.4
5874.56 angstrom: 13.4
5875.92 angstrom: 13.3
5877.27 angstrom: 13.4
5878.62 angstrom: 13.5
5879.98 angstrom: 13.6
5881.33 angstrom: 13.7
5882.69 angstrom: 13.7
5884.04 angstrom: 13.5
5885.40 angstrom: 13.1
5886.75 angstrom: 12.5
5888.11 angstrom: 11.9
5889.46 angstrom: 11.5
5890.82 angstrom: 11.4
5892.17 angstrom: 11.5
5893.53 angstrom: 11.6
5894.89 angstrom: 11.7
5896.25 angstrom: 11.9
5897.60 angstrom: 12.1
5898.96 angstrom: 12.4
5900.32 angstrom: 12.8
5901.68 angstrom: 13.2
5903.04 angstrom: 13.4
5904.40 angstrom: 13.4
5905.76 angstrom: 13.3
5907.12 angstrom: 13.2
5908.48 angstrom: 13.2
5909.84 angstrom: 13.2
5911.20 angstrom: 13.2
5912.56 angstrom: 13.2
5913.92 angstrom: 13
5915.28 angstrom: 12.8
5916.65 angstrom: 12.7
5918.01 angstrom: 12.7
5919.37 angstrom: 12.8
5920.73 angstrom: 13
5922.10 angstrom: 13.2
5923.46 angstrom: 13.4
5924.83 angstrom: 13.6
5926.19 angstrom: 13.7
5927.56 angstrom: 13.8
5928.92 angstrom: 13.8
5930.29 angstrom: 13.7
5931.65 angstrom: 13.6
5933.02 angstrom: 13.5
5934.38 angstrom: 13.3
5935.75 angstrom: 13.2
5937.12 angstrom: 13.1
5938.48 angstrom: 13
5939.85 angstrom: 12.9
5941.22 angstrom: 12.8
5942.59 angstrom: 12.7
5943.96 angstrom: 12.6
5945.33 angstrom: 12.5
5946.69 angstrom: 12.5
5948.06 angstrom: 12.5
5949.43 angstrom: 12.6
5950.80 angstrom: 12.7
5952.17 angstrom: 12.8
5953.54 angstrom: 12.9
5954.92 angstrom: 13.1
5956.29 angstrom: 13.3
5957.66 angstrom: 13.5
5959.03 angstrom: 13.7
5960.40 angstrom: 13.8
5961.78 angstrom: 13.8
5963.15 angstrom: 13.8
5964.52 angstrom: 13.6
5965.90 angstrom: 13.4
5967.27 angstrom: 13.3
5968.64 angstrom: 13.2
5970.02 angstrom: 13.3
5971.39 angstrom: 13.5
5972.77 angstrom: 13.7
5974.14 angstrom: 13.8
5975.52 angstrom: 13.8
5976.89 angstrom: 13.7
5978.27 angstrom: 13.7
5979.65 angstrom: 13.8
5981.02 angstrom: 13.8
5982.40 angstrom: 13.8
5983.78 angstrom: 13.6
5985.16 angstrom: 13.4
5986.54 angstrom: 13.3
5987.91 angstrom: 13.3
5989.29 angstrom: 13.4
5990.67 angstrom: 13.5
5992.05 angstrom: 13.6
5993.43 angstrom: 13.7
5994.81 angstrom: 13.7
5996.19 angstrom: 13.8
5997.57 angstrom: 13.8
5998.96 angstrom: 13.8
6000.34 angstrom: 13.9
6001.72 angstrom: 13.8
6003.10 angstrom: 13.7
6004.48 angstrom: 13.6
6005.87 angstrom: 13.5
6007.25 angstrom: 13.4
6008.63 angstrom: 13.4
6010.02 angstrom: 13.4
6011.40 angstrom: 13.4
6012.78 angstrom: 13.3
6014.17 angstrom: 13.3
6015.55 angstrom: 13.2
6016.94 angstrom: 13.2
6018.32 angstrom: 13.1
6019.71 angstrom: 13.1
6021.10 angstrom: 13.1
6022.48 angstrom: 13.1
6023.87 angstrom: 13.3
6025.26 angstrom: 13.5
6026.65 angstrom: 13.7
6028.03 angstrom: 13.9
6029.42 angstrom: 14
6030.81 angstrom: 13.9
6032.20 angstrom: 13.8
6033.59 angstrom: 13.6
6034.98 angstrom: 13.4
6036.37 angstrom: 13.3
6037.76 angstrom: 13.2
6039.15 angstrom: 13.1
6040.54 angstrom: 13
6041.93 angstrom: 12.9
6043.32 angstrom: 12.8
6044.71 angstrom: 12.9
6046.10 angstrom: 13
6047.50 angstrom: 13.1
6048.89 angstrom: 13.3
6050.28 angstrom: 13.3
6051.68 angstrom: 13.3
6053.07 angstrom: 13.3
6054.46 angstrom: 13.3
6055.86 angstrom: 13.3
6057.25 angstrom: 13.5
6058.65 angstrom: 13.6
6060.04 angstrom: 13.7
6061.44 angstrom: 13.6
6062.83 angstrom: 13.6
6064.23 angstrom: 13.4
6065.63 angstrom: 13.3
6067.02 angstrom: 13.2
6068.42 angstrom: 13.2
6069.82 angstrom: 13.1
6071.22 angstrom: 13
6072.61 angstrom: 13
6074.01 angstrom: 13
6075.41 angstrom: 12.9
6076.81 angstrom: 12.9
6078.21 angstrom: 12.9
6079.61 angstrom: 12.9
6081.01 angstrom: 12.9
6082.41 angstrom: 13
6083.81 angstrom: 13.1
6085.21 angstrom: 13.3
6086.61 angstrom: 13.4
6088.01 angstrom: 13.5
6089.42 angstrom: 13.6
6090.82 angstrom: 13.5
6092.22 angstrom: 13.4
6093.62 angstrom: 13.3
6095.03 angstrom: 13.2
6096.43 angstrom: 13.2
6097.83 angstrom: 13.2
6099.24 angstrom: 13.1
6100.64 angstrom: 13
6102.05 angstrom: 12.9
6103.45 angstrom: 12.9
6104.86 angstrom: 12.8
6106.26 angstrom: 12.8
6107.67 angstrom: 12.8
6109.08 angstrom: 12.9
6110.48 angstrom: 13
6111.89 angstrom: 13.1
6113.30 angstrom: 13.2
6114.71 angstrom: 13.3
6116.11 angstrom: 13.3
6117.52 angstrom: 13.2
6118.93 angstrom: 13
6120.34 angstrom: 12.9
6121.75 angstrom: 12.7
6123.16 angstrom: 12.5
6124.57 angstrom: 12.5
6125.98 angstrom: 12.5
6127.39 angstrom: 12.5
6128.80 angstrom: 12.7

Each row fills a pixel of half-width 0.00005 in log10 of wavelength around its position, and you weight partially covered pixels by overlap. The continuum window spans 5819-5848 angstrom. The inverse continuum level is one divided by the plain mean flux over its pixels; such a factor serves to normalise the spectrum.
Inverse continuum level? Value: 0.073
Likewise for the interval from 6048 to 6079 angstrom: 0.075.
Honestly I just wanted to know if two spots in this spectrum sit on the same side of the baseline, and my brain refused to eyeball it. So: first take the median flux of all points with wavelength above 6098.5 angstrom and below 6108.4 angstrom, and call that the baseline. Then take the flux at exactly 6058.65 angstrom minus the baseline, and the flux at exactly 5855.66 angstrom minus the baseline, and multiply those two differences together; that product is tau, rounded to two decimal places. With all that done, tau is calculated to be 0.28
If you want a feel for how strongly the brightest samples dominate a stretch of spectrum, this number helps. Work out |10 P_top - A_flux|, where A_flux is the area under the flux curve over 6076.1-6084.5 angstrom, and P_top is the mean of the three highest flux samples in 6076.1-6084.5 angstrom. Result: 21.2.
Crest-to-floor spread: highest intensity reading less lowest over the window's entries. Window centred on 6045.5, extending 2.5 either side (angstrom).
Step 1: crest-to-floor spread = 0.3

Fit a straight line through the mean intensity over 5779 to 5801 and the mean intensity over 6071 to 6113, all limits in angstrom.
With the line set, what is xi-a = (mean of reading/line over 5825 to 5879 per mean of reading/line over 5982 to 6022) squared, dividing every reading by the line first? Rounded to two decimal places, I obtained 0.95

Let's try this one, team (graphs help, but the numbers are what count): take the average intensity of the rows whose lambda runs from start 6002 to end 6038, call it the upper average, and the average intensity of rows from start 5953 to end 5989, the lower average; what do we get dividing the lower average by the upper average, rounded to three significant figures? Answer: 1.01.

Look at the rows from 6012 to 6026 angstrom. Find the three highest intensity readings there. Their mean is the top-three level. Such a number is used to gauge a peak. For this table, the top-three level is 13.4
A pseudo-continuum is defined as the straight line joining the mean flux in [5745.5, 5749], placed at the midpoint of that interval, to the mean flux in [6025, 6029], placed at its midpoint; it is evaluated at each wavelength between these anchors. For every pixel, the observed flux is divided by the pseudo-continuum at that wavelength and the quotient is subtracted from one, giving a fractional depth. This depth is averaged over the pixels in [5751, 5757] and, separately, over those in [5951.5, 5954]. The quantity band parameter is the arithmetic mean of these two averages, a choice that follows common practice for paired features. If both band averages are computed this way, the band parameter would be 0.024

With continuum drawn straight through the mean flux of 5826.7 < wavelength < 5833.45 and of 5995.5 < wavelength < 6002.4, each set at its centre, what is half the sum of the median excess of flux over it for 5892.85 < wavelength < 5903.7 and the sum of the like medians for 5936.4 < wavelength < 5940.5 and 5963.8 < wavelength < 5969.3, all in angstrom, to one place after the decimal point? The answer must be -1.3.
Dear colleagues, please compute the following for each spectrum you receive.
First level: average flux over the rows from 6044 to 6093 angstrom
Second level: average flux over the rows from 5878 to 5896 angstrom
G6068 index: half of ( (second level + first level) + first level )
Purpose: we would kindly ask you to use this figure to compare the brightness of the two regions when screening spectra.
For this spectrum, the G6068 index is 19.5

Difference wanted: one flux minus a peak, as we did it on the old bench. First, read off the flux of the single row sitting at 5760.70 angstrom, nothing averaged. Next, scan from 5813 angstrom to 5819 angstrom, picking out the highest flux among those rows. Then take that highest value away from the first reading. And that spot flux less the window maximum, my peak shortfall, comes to -0.10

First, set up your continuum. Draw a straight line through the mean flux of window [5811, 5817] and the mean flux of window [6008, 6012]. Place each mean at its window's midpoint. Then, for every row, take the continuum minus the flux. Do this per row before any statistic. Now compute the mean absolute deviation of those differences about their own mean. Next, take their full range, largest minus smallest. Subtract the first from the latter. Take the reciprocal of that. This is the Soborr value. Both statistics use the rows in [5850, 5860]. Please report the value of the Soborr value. 4.5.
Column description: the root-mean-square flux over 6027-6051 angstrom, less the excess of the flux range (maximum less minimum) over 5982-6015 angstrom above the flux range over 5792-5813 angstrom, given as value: 13.5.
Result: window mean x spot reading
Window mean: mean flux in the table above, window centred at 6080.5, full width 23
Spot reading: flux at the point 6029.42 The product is 184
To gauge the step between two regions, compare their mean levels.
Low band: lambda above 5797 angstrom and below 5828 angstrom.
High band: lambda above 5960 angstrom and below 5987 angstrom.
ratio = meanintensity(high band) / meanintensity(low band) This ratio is 1.00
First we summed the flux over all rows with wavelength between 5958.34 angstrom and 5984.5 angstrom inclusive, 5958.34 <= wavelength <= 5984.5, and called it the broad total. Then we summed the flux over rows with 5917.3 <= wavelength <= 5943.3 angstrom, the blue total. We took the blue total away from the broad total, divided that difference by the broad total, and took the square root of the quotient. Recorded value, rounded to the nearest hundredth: 0.17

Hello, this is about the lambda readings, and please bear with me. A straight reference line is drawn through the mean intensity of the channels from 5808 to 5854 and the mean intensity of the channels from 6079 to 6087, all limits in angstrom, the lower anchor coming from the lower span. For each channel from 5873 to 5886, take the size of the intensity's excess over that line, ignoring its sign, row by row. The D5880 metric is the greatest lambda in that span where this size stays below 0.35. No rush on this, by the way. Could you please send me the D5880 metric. 5884.04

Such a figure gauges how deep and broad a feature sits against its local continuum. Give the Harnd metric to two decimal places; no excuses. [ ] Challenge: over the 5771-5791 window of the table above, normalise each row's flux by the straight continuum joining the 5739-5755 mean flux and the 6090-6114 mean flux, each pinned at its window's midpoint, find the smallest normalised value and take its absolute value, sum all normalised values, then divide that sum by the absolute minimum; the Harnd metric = 15.62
